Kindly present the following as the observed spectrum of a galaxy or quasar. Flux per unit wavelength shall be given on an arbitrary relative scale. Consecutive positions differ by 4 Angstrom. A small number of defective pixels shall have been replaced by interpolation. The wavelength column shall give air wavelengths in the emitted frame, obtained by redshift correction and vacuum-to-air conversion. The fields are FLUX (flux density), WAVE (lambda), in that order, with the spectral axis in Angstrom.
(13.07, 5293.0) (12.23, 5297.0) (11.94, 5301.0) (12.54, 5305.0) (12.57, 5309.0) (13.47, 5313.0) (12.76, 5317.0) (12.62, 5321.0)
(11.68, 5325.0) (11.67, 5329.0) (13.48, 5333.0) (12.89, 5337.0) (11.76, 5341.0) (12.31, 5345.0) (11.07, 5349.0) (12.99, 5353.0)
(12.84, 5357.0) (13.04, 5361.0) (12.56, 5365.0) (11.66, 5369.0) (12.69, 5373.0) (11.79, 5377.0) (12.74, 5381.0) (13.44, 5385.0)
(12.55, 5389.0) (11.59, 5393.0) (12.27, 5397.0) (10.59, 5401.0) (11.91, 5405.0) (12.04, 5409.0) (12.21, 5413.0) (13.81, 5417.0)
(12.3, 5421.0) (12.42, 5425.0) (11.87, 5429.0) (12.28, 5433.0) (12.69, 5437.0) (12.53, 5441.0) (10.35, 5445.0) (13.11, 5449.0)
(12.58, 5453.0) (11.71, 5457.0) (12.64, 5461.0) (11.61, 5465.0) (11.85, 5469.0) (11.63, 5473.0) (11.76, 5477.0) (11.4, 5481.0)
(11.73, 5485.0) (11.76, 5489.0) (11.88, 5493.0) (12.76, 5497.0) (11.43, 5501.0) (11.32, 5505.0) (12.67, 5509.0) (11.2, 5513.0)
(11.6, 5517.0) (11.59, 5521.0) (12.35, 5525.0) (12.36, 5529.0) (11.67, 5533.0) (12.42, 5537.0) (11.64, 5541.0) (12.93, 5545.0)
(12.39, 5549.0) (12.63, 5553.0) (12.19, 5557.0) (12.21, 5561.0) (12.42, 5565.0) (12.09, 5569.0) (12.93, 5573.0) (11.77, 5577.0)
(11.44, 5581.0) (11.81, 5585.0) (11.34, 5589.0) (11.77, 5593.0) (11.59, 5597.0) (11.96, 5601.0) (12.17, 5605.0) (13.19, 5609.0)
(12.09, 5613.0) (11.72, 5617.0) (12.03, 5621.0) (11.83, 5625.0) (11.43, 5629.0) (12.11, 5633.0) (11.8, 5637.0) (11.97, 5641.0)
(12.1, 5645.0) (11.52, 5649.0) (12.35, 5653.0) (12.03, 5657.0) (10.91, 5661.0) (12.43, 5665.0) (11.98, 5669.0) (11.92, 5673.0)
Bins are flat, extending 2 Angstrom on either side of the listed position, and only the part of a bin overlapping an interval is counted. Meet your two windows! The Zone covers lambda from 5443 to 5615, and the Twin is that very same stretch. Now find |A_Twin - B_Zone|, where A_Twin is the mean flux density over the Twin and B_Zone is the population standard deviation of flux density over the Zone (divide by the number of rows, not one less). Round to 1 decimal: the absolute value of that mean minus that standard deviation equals 11.4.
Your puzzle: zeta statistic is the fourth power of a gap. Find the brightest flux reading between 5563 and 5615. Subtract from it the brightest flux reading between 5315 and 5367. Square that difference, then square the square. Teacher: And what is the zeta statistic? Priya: 0.007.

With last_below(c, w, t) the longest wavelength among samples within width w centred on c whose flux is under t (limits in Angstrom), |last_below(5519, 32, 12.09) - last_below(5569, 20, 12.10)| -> 44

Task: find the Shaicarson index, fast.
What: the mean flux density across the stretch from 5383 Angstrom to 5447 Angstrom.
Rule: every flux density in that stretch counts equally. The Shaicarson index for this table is 12.2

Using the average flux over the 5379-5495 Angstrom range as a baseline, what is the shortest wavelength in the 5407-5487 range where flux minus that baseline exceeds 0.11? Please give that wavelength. 5417.0 Angstrom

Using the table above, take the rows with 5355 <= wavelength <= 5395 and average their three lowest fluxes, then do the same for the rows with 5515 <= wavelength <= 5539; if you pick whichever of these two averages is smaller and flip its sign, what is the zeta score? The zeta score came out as -11.62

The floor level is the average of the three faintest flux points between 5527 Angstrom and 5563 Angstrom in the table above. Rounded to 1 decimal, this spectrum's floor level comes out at 11.8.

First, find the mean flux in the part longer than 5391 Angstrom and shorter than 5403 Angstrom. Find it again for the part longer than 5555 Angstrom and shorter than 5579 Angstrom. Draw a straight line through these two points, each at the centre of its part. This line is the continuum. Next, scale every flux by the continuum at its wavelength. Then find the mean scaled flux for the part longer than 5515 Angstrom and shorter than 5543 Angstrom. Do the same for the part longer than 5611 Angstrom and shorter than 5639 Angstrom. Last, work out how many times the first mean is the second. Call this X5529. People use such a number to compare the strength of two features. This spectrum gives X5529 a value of 1.044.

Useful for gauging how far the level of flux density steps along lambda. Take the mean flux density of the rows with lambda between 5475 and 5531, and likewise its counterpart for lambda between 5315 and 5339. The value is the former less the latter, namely -0.67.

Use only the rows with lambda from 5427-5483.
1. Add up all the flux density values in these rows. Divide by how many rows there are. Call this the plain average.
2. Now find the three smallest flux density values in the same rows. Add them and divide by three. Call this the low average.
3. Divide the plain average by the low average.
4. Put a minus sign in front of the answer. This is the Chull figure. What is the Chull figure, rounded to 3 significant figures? -1.08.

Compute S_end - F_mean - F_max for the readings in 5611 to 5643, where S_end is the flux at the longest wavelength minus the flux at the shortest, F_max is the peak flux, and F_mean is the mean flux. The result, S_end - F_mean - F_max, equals -24.1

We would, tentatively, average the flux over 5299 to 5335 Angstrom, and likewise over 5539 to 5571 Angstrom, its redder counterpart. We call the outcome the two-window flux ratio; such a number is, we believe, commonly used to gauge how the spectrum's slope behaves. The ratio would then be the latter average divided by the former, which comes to 0.98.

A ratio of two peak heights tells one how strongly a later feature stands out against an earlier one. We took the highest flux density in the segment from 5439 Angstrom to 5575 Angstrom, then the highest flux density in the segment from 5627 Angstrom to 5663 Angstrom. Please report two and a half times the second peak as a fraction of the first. 2.355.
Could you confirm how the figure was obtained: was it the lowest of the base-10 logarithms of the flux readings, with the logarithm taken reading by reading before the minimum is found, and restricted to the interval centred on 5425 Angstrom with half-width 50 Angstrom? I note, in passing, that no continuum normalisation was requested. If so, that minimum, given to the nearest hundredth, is 1.01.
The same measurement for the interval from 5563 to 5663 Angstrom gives 1.04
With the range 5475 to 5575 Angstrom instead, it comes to 1.05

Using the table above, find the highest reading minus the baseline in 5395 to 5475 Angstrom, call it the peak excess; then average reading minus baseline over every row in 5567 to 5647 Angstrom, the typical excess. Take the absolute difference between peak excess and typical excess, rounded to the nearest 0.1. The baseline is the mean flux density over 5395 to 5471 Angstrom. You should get 1.9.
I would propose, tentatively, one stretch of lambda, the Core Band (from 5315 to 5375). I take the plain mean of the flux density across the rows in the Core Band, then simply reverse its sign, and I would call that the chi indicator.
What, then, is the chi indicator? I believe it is -12.40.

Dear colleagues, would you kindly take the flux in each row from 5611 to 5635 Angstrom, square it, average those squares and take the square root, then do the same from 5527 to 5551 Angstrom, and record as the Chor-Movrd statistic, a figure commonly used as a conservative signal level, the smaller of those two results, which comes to 11.9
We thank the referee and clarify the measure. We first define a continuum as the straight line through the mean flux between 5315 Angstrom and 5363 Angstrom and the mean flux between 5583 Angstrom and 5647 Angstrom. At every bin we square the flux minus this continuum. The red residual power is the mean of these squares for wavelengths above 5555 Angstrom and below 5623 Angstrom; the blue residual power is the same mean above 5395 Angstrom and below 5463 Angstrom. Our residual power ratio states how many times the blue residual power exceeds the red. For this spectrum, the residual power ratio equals 2.9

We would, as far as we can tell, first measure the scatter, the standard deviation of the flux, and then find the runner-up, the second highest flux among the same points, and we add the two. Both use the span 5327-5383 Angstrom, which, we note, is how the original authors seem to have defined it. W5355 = 13.7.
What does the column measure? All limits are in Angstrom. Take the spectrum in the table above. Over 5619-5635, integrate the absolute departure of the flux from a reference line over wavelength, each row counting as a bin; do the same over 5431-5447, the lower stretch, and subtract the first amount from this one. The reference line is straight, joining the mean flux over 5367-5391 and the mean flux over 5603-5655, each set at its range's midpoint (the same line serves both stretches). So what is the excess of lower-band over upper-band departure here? 7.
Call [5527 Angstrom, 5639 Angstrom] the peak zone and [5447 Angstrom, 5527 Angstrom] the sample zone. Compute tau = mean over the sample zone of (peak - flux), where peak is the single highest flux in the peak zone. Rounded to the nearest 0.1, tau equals 1.3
